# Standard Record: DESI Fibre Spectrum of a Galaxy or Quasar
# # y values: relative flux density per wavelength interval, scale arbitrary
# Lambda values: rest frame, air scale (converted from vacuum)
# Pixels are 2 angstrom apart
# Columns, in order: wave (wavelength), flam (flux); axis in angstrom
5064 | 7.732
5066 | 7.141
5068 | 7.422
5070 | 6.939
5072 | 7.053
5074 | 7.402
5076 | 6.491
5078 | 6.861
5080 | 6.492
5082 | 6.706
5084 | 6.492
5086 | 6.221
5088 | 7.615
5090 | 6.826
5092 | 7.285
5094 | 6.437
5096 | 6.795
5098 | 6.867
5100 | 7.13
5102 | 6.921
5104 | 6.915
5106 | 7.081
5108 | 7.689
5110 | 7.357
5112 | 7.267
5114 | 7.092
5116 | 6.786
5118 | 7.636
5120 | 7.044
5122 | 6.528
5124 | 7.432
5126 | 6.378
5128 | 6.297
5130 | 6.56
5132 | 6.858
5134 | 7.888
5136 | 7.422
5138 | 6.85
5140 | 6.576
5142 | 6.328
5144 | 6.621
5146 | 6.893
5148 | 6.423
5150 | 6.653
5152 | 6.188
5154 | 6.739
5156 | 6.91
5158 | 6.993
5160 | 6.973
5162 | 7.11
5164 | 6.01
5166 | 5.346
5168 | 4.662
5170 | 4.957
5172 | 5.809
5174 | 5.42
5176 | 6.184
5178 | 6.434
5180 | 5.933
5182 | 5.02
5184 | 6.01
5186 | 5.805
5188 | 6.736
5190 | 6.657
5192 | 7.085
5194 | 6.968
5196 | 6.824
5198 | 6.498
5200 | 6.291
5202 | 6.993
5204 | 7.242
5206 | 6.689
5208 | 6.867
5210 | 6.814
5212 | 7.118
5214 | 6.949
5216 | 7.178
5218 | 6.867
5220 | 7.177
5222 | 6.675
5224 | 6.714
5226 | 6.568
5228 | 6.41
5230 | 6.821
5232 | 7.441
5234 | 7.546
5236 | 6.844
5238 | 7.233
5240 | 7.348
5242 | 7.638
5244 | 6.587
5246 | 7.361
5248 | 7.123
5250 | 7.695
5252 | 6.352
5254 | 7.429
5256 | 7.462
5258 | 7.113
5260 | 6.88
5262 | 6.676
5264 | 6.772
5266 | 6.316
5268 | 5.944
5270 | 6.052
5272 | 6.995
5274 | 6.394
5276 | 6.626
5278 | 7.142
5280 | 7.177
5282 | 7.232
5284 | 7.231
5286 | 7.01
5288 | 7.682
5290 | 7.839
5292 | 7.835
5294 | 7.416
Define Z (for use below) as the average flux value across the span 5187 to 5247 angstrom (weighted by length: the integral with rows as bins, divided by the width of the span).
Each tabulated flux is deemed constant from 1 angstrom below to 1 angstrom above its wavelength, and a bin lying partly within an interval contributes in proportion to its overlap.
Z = 6.94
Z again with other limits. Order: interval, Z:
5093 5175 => 6.68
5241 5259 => 7.20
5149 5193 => 6.17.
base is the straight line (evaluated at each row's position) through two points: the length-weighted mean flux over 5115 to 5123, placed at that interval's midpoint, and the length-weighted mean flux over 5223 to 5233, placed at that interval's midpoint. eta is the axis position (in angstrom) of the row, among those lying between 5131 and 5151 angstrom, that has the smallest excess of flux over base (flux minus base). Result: 5142 angstrom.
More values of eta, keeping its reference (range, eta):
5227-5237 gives 5228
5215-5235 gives 5228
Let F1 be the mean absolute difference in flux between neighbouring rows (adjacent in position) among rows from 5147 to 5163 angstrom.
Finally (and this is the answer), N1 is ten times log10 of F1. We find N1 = -6.3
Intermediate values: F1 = 0.2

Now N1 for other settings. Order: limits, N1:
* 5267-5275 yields -2.6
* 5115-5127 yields -1.1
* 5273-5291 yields -6.3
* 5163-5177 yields -2.2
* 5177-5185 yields -1.0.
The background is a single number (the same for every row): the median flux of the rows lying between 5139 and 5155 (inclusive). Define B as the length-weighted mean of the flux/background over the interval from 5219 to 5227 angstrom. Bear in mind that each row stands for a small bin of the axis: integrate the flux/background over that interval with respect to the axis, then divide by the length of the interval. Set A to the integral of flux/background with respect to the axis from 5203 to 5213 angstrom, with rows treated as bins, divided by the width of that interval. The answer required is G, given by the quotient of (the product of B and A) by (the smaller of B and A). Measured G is 1.05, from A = 1.05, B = 1.03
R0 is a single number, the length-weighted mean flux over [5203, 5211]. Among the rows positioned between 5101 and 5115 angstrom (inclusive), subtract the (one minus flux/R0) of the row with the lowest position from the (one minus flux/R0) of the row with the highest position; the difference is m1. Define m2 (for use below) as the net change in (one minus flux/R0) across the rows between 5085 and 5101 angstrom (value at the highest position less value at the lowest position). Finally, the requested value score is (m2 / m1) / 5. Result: 1.06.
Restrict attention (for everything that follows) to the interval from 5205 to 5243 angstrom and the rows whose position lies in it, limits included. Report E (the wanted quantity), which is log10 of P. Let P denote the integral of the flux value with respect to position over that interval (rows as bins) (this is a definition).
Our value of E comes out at 2.42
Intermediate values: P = 266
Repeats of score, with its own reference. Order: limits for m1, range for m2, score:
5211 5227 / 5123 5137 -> 0.00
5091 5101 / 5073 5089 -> -0.27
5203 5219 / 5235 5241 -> -0.27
